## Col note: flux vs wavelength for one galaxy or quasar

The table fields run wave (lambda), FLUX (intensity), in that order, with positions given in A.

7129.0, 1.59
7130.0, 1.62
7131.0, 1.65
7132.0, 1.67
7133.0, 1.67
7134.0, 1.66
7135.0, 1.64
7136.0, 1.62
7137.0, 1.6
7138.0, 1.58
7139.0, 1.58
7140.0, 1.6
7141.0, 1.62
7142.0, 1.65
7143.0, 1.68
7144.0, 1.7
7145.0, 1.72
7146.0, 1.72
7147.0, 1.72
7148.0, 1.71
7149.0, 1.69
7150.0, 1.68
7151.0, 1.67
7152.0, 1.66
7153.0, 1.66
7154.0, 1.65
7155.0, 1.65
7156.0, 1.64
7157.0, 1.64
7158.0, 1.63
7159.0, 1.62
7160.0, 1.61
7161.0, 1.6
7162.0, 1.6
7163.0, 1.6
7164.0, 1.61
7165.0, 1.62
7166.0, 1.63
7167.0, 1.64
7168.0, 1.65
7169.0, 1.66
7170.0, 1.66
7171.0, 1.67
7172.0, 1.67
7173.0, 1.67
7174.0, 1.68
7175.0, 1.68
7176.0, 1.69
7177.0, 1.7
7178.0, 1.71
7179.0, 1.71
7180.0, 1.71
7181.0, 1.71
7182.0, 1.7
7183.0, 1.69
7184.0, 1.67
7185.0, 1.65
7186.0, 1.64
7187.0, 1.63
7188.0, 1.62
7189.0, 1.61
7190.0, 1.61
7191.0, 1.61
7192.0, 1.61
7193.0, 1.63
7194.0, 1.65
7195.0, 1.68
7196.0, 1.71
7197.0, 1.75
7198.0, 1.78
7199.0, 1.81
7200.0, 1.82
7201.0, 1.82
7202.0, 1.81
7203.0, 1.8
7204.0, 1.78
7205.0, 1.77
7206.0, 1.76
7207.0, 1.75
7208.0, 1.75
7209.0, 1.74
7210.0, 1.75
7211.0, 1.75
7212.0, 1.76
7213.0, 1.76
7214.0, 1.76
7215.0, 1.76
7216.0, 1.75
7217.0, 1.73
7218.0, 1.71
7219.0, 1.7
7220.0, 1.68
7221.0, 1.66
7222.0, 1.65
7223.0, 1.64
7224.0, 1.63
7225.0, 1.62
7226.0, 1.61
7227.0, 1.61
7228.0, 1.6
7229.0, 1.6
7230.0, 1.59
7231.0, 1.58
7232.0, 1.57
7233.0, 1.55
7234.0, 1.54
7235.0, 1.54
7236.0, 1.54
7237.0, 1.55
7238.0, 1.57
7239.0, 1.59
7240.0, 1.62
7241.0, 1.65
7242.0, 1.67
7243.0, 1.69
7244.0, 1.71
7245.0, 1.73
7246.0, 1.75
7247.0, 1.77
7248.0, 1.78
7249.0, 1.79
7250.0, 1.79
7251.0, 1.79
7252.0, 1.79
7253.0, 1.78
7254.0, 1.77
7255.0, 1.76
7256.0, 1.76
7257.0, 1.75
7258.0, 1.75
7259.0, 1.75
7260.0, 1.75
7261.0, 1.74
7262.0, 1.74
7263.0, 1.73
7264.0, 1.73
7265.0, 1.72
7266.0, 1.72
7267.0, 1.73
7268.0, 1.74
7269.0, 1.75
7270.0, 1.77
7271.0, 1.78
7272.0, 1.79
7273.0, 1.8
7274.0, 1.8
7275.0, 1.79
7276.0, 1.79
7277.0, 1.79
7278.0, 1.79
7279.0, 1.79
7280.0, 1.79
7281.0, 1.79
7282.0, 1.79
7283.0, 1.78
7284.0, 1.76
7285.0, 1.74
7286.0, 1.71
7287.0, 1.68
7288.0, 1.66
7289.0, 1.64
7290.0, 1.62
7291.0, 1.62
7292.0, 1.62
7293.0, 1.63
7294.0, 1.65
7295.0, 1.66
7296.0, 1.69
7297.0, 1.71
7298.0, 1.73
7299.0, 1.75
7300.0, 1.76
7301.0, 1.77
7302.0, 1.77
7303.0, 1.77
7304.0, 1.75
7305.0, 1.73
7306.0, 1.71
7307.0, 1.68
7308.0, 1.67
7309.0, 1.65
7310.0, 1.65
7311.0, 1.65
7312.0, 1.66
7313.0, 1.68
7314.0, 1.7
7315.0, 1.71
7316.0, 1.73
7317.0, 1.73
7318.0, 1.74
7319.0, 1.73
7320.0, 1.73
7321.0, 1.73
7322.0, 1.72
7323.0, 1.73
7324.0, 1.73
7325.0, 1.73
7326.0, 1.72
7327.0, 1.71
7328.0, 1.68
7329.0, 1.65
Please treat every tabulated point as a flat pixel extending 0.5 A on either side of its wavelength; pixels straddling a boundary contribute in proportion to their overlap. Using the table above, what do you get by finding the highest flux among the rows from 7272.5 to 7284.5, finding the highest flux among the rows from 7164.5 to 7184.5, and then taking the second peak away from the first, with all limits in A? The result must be 0.09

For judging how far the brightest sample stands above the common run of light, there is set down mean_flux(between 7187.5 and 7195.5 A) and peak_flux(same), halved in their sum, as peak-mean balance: 1.65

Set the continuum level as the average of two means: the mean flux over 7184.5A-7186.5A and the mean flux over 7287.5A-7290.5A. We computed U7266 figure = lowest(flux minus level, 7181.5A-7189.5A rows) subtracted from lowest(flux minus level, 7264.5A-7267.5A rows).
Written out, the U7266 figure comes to 0.11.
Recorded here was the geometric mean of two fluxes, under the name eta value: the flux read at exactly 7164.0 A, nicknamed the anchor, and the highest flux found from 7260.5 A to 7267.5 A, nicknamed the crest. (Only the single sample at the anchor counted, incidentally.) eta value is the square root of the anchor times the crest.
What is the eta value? 1.67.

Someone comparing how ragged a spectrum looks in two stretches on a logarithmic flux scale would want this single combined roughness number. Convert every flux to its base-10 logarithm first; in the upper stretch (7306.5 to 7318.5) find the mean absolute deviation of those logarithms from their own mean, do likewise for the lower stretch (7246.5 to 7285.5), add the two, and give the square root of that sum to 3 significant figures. 0.113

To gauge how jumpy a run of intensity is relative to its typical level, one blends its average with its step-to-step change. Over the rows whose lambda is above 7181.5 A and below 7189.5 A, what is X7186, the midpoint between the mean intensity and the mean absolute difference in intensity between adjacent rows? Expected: 0.832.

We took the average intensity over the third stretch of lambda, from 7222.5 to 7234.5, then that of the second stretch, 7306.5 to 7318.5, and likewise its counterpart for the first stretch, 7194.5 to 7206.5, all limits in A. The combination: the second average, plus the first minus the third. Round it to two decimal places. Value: 1.87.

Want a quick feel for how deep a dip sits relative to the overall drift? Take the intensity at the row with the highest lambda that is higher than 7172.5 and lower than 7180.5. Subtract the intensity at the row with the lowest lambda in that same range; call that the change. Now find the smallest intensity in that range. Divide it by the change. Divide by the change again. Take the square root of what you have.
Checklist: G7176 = 32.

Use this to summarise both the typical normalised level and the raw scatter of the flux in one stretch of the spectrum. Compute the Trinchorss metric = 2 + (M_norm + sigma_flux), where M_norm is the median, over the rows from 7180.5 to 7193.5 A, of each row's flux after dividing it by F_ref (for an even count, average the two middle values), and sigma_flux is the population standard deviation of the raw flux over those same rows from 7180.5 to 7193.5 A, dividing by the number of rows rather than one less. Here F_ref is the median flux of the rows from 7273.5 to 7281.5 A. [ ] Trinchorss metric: 2.95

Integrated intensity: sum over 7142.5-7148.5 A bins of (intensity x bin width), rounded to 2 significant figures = 10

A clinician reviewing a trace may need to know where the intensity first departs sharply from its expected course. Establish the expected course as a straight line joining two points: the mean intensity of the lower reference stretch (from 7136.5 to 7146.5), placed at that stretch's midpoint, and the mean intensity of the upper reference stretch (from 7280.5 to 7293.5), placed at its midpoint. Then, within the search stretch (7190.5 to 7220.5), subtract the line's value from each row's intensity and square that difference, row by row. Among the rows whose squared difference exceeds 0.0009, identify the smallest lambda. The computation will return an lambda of 7191.0 A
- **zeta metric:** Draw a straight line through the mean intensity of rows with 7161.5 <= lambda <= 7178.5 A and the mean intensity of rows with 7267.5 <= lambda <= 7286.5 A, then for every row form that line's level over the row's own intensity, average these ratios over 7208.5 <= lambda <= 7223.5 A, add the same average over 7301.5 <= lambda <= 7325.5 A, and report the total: 2.06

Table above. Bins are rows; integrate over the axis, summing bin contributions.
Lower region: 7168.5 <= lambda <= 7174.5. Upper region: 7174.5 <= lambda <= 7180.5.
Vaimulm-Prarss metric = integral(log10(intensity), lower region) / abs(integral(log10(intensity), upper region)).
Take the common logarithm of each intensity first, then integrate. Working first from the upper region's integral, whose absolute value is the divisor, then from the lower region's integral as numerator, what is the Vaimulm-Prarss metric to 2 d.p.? 0.96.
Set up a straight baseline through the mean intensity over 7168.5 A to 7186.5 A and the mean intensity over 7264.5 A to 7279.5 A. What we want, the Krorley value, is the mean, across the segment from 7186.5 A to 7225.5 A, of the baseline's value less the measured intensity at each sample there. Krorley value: 0.00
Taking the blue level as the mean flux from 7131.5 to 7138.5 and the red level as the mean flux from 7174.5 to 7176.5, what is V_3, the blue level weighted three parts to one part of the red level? 1.65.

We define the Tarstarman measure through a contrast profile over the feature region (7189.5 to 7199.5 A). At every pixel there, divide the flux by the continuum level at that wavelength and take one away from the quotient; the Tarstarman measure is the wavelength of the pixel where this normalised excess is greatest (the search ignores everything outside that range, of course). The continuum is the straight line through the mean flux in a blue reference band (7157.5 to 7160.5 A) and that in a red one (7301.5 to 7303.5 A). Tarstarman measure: 7199.0 A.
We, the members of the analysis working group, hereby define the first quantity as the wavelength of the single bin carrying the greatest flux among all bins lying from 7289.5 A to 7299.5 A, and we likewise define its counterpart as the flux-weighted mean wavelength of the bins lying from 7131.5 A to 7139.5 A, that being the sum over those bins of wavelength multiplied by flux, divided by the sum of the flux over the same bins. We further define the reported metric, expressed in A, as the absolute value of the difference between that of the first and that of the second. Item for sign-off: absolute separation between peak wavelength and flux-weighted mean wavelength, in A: 163.5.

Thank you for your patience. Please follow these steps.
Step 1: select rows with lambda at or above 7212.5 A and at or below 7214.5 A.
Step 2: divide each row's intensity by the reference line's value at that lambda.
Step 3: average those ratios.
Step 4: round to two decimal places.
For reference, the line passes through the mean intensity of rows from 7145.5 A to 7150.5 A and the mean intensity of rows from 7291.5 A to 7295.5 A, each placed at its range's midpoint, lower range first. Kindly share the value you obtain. 1.05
